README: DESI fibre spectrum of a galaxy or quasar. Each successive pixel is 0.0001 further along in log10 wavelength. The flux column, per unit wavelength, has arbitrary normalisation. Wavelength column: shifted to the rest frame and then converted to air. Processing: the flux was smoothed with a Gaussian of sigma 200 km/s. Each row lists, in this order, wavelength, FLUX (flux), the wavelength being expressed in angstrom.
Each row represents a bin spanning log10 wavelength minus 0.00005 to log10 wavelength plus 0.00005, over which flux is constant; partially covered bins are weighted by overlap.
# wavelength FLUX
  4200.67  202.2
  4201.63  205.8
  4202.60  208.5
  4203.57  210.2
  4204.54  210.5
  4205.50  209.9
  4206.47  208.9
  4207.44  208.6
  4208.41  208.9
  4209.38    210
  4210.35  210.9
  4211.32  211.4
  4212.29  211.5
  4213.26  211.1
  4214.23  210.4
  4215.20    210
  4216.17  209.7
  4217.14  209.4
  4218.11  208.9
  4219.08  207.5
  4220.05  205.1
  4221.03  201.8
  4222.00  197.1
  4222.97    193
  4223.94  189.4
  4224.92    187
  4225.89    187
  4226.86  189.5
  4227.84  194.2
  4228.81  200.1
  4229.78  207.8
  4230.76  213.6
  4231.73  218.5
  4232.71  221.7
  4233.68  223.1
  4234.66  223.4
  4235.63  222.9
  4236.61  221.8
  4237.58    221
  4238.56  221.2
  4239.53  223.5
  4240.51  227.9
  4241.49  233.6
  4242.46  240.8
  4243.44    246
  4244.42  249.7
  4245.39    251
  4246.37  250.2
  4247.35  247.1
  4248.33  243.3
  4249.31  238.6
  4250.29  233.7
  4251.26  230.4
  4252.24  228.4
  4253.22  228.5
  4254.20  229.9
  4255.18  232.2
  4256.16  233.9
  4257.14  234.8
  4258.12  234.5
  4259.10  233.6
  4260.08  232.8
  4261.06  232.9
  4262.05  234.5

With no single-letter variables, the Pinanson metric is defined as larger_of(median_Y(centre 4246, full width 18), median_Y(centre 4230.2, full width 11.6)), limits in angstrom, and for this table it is 234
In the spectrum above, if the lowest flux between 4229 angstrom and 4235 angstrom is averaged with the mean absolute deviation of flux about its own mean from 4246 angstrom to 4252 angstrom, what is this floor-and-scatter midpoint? 107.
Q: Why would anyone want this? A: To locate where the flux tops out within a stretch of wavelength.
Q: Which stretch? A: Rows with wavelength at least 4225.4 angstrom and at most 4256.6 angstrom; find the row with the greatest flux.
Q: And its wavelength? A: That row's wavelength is 4245.39 angstrom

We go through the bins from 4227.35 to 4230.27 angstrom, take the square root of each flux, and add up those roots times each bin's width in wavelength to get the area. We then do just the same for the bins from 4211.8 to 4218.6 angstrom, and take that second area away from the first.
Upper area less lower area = -57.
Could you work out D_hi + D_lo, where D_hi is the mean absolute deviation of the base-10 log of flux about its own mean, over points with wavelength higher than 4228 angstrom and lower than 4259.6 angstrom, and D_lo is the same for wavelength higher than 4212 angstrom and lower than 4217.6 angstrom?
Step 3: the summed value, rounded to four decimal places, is 0.0191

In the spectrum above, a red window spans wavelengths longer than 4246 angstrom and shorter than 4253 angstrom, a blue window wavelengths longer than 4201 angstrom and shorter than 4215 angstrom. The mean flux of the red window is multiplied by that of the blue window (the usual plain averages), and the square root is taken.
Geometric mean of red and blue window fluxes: 224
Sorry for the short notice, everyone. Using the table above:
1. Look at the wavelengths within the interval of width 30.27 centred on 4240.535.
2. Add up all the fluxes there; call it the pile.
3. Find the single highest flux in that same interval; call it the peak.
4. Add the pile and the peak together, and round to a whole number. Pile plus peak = 7252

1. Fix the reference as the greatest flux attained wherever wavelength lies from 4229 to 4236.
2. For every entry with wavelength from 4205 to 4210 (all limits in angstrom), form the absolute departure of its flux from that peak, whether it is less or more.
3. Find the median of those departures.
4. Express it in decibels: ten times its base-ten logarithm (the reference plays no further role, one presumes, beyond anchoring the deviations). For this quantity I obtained 11.6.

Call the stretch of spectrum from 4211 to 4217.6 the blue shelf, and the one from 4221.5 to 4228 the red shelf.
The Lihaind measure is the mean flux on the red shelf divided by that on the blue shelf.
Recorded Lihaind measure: 0.91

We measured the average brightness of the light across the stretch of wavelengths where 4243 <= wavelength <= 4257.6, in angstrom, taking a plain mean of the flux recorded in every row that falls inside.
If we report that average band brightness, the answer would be 239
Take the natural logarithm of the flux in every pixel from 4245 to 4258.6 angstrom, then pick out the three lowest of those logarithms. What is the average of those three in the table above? 5.43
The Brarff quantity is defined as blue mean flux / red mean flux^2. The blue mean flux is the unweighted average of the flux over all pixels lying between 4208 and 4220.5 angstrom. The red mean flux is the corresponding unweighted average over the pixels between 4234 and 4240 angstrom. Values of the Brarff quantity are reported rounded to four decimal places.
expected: 0.0042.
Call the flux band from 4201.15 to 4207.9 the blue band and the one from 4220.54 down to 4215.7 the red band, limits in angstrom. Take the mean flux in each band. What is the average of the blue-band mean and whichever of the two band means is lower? 209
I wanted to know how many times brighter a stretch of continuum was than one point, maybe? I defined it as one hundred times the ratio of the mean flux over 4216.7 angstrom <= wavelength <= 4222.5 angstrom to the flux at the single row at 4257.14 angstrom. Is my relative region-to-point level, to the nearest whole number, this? 87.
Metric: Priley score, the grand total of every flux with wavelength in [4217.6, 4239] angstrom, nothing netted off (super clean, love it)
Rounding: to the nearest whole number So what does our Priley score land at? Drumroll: 4556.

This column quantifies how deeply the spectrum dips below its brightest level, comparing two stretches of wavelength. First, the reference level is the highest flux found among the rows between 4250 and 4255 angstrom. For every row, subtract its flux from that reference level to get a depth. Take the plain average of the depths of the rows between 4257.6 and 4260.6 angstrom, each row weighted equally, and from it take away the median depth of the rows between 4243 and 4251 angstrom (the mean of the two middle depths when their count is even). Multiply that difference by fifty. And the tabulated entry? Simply 646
